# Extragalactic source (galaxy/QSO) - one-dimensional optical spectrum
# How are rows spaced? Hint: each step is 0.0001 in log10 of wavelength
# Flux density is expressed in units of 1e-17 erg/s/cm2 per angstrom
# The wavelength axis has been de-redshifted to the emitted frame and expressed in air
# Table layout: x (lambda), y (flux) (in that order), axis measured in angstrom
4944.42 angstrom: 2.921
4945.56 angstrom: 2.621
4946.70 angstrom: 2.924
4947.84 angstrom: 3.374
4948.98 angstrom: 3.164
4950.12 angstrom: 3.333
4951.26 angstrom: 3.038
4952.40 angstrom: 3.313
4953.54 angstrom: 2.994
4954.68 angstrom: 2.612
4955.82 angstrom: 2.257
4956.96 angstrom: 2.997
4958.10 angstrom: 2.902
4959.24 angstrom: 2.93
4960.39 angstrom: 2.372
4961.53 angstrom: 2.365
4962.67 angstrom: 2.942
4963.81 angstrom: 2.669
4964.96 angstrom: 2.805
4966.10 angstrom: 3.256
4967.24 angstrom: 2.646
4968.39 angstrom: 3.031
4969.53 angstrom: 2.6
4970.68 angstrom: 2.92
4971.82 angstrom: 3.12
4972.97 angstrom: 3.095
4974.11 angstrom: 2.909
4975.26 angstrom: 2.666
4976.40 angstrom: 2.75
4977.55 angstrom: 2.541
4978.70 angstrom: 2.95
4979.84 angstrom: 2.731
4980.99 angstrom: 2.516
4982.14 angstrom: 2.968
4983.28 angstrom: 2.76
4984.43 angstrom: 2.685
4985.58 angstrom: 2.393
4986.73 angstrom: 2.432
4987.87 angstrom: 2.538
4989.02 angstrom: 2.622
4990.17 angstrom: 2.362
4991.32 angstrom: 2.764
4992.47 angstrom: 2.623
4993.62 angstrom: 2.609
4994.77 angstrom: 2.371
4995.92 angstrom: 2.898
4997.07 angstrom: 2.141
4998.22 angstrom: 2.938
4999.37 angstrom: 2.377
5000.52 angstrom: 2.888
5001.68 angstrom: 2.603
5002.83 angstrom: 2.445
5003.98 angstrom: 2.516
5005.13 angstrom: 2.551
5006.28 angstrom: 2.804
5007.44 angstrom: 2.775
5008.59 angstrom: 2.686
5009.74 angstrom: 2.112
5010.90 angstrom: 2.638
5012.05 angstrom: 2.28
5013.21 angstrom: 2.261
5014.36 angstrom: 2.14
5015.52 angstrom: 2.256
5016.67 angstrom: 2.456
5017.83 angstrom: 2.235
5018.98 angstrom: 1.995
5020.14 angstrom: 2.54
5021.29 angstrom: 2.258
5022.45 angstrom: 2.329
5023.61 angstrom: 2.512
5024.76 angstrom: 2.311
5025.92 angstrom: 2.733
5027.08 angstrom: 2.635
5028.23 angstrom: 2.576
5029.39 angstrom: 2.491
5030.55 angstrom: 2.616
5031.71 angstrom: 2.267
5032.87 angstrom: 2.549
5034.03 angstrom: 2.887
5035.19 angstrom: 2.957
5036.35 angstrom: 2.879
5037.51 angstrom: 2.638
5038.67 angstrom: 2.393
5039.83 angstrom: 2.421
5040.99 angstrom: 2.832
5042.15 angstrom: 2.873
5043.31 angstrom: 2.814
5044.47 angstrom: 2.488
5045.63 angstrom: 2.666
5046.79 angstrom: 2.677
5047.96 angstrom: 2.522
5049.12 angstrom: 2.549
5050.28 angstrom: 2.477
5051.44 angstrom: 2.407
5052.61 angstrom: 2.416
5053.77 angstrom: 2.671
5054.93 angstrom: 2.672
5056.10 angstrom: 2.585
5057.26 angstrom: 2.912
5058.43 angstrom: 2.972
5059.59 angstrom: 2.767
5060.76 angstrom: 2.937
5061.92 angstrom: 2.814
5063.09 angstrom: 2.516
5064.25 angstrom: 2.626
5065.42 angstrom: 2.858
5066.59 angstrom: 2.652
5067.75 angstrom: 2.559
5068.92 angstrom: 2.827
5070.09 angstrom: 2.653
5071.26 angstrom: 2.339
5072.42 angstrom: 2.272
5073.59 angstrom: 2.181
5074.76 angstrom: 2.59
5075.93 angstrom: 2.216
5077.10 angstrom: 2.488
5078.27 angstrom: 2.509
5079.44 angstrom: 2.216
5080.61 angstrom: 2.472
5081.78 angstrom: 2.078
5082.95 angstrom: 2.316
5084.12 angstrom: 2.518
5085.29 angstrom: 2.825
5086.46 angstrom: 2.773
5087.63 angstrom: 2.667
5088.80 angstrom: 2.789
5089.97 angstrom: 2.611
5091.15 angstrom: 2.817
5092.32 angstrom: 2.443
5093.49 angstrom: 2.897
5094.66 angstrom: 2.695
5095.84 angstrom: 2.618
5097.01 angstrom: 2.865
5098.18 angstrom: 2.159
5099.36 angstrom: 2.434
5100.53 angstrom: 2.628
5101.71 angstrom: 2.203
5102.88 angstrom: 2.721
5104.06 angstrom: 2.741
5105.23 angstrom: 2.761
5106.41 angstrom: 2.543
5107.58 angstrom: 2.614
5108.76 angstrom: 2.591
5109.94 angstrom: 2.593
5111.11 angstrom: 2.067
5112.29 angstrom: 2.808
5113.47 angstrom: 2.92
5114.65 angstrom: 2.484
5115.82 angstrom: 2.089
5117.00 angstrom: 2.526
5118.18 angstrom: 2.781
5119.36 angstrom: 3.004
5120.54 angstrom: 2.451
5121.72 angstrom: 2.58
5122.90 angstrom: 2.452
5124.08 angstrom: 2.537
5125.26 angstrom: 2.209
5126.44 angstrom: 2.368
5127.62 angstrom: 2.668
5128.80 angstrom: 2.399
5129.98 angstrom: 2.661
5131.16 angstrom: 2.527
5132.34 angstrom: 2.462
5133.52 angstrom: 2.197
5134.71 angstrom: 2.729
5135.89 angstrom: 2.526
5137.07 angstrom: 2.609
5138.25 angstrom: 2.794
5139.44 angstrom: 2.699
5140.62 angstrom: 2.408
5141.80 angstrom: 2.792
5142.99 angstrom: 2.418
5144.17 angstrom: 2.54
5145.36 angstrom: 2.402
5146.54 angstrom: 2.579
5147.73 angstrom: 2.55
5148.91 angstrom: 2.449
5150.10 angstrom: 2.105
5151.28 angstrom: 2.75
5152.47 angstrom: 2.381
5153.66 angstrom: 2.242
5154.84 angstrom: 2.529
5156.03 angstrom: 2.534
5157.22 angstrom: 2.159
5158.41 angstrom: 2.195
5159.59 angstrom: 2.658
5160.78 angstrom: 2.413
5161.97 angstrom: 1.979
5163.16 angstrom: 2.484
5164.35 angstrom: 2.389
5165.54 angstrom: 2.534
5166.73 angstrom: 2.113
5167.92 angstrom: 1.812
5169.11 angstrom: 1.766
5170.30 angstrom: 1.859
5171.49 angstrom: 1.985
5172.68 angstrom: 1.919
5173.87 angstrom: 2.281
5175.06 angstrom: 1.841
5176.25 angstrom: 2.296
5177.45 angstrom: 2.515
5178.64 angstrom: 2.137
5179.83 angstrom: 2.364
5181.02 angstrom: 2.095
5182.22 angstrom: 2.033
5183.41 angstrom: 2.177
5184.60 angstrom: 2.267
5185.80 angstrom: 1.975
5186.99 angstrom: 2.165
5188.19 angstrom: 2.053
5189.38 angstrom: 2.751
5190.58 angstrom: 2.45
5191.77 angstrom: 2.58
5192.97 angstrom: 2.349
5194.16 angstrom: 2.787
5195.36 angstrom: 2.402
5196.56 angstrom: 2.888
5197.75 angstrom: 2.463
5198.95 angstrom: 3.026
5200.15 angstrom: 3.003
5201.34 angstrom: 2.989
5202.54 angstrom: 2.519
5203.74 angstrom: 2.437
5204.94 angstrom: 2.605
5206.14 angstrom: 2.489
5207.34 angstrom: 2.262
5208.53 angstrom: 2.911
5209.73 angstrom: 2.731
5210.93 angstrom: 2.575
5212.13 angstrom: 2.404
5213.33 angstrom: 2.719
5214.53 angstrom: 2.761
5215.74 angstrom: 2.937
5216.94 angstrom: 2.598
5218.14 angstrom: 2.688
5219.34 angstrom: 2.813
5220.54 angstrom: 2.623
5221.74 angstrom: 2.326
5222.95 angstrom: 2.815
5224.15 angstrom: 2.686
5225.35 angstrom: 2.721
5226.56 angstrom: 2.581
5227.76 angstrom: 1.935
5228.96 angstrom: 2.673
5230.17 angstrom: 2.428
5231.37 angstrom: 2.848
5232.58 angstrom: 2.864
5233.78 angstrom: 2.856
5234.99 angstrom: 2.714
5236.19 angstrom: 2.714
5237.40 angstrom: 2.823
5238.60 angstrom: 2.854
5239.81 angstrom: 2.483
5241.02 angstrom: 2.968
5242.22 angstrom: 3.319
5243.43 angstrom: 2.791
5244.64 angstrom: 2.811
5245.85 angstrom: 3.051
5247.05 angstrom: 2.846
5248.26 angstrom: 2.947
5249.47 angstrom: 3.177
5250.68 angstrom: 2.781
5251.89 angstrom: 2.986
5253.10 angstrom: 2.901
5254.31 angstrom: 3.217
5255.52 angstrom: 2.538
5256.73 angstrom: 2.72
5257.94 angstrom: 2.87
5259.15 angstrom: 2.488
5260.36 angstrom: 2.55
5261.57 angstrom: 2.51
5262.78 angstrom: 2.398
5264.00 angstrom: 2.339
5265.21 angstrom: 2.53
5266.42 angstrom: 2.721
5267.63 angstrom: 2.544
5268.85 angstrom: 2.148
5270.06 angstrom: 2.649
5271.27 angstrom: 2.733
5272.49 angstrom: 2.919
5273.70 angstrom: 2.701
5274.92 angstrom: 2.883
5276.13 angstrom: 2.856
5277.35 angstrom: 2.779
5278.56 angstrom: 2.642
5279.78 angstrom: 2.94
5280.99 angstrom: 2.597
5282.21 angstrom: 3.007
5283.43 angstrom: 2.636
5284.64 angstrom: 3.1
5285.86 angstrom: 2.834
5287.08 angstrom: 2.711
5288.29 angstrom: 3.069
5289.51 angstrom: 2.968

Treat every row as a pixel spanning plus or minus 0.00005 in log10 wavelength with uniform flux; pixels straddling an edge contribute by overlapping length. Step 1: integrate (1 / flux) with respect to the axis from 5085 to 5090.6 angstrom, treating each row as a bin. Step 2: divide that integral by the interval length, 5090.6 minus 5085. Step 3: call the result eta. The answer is 0.37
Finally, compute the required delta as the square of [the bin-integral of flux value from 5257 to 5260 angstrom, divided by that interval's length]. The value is 7.2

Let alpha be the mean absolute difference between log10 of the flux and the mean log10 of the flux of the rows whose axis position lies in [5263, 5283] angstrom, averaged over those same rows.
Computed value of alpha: 0.028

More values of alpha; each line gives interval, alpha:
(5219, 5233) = 0.034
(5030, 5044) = 0.032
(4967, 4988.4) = 0.029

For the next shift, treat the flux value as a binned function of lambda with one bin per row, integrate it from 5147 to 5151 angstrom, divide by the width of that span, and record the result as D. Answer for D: 2.41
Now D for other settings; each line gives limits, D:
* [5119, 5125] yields 2.57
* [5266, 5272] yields 2.56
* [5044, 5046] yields 2.57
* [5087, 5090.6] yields 2.69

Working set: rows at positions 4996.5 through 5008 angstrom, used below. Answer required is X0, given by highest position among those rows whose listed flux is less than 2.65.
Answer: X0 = 5005.13 angstrom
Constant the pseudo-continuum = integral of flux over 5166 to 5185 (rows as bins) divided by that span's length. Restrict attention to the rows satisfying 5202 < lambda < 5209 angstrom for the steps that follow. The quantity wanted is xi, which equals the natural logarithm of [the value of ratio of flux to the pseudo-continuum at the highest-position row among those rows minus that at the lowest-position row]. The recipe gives -1.7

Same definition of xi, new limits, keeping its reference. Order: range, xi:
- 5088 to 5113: -4.7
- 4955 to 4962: -3.0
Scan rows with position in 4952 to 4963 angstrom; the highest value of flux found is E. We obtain 3.313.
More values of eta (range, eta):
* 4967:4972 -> 0.35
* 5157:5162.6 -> 0.44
